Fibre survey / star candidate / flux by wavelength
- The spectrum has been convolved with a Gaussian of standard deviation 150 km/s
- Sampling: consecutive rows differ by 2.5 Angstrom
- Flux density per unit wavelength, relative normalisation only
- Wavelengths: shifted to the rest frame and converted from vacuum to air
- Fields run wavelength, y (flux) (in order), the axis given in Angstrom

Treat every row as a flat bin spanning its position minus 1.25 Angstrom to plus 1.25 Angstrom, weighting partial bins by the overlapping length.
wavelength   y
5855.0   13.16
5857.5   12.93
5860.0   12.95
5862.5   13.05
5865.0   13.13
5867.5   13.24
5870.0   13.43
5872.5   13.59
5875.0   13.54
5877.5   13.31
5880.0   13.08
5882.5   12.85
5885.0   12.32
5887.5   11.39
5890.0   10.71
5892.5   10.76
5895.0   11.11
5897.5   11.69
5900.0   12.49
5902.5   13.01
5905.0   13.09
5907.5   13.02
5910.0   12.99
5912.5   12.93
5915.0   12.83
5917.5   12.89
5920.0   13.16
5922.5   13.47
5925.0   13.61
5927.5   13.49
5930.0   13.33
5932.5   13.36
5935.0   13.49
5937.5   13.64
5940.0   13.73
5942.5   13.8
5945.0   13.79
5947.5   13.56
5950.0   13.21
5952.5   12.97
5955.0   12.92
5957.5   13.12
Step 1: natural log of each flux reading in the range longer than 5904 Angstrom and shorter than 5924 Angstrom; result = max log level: 2.60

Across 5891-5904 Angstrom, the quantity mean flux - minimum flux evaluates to 1.1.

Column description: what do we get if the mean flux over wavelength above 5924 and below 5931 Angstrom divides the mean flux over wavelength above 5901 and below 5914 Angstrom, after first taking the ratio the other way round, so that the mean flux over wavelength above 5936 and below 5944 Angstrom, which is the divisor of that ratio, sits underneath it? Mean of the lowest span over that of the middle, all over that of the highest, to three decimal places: 0.070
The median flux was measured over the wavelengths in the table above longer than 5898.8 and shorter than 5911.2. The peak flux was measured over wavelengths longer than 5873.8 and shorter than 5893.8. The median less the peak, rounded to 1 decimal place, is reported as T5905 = -0.5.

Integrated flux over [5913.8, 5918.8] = 64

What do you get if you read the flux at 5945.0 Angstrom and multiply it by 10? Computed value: 138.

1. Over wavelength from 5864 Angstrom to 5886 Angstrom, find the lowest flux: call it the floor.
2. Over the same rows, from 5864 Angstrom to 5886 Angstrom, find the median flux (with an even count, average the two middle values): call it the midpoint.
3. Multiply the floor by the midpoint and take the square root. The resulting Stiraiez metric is 12.8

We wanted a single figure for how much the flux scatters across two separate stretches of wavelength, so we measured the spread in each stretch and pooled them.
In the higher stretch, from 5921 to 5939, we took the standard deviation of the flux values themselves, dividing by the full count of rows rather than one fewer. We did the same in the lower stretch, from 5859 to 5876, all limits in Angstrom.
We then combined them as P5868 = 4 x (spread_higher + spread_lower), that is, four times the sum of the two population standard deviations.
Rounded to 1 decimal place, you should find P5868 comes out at 1.3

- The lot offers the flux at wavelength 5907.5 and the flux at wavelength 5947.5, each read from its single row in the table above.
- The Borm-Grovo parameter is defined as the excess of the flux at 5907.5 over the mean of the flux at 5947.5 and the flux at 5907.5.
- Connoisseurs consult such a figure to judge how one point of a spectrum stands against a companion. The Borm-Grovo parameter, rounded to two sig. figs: -0.27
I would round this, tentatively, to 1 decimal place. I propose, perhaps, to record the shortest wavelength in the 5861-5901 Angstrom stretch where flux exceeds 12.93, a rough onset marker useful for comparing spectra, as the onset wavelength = 5862.5 Angstrom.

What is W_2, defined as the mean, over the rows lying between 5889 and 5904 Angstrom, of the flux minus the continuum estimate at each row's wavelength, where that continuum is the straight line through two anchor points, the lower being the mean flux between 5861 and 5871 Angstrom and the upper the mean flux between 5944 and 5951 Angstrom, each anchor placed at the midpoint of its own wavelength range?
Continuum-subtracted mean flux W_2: -1.7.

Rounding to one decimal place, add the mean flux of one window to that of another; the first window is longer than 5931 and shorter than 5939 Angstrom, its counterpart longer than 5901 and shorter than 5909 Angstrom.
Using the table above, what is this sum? 26.5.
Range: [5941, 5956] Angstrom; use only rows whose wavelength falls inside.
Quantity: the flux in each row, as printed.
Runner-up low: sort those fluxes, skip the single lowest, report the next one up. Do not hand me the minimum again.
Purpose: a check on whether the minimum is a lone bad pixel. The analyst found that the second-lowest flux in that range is 12.97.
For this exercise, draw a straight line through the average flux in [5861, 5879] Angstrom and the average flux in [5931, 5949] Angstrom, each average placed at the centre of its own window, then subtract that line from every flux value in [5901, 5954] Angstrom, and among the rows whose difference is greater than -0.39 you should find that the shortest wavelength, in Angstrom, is 5905.0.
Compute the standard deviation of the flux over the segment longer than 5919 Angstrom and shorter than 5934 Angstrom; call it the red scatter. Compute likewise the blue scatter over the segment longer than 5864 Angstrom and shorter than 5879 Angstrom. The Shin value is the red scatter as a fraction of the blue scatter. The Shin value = 0.87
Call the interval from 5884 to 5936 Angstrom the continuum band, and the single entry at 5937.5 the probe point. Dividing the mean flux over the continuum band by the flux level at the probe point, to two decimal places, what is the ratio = 0.93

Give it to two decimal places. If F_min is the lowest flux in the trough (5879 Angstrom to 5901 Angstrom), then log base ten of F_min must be 1.03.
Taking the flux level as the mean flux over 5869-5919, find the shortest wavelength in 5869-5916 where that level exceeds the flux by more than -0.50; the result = 5882.5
